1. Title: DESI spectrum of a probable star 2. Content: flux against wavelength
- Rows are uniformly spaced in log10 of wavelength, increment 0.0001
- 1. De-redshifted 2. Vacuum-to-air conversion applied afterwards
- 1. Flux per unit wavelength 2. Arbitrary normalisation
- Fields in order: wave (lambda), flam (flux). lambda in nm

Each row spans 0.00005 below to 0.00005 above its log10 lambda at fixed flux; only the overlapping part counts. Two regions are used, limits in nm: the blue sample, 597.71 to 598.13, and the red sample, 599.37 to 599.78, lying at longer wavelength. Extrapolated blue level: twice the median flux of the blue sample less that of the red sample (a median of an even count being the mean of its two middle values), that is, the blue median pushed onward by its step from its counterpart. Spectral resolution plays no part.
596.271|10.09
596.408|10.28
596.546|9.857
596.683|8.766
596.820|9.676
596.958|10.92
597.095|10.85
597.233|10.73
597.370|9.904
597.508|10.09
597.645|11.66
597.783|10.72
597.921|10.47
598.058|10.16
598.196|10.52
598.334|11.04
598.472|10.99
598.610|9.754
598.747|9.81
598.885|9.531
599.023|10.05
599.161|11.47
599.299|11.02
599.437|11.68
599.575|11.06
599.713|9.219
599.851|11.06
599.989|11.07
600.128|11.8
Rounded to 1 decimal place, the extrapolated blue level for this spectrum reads 9.9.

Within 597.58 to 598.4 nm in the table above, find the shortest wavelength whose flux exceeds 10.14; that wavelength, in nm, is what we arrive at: 597.645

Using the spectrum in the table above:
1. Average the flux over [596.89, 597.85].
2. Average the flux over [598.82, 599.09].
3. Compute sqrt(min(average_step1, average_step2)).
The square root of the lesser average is 3.13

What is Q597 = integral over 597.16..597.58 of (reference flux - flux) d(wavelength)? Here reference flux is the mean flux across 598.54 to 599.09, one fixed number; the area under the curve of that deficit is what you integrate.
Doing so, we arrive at -0.19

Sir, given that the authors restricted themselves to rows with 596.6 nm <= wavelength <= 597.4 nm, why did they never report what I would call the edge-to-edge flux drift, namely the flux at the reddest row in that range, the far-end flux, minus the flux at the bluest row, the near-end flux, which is 1.1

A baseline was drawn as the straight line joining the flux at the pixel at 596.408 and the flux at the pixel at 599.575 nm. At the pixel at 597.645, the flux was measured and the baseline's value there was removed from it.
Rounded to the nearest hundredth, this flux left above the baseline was 1.08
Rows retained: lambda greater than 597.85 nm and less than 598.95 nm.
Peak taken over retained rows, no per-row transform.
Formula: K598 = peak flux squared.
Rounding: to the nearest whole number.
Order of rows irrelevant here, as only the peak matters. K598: 122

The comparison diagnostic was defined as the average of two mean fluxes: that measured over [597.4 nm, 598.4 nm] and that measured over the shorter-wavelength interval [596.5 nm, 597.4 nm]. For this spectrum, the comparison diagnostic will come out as 10.38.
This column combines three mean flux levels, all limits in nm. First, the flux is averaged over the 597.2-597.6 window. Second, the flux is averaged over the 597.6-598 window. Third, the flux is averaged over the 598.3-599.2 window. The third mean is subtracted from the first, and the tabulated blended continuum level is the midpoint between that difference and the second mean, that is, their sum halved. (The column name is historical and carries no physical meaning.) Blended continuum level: 5.4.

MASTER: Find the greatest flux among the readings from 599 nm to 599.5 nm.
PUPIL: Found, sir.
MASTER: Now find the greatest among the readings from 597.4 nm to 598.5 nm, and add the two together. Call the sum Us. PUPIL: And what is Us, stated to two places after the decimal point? 23.34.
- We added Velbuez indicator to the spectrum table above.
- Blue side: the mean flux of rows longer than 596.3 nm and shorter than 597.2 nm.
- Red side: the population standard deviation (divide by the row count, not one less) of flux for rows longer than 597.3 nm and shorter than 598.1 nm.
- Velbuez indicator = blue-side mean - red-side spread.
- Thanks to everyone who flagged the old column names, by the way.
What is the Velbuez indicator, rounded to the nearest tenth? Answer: 9.5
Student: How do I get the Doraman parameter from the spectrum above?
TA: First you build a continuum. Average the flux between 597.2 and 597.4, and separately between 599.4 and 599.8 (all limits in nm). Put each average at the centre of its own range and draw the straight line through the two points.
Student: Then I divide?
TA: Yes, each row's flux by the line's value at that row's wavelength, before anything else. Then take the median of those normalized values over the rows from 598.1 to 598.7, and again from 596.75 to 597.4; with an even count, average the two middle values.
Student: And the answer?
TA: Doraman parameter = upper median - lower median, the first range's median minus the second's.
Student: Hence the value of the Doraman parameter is -0.01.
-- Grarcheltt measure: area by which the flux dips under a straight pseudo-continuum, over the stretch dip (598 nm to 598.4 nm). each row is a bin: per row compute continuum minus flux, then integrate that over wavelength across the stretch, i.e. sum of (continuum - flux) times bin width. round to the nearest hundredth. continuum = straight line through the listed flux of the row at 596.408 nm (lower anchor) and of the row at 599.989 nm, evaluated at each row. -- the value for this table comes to 0.04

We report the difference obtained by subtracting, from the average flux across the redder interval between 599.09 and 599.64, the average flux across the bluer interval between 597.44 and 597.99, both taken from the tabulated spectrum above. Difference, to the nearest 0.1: 0.6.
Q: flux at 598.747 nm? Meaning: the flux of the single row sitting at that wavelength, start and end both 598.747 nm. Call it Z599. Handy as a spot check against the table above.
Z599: 9.81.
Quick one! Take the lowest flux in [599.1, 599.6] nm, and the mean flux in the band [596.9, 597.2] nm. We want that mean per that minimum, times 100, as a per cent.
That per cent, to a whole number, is 99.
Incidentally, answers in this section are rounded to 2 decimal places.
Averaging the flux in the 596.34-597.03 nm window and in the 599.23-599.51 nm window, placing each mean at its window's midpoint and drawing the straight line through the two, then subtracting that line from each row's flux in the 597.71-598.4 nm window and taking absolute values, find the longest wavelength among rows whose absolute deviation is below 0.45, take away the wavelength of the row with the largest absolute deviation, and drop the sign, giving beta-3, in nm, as 0.28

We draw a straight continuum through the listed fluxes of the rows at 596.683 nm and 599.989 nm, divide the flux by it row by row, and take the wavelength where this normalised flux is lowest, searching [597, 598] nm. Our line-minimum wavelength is 597.370 nm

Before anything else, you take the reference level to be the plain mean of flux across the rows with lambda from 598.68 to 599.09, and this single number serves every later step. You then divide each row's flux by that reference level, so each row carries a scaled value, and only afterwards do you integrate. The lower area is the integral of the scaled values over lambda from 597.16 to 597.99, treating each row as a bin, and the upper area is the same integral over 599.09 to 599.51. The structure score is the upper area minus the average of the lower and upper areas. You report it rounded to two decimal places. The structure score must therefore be -0.21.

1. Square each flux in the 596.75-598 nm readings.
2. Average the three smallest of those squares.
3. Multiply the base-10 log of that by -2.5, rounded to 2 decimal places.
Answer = -4.98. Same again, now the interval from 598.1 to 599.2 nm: -4.93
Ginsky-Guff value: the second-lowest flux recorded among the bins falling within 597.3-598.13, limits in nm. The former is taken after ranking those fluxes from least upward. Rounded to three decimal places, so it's 10.090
